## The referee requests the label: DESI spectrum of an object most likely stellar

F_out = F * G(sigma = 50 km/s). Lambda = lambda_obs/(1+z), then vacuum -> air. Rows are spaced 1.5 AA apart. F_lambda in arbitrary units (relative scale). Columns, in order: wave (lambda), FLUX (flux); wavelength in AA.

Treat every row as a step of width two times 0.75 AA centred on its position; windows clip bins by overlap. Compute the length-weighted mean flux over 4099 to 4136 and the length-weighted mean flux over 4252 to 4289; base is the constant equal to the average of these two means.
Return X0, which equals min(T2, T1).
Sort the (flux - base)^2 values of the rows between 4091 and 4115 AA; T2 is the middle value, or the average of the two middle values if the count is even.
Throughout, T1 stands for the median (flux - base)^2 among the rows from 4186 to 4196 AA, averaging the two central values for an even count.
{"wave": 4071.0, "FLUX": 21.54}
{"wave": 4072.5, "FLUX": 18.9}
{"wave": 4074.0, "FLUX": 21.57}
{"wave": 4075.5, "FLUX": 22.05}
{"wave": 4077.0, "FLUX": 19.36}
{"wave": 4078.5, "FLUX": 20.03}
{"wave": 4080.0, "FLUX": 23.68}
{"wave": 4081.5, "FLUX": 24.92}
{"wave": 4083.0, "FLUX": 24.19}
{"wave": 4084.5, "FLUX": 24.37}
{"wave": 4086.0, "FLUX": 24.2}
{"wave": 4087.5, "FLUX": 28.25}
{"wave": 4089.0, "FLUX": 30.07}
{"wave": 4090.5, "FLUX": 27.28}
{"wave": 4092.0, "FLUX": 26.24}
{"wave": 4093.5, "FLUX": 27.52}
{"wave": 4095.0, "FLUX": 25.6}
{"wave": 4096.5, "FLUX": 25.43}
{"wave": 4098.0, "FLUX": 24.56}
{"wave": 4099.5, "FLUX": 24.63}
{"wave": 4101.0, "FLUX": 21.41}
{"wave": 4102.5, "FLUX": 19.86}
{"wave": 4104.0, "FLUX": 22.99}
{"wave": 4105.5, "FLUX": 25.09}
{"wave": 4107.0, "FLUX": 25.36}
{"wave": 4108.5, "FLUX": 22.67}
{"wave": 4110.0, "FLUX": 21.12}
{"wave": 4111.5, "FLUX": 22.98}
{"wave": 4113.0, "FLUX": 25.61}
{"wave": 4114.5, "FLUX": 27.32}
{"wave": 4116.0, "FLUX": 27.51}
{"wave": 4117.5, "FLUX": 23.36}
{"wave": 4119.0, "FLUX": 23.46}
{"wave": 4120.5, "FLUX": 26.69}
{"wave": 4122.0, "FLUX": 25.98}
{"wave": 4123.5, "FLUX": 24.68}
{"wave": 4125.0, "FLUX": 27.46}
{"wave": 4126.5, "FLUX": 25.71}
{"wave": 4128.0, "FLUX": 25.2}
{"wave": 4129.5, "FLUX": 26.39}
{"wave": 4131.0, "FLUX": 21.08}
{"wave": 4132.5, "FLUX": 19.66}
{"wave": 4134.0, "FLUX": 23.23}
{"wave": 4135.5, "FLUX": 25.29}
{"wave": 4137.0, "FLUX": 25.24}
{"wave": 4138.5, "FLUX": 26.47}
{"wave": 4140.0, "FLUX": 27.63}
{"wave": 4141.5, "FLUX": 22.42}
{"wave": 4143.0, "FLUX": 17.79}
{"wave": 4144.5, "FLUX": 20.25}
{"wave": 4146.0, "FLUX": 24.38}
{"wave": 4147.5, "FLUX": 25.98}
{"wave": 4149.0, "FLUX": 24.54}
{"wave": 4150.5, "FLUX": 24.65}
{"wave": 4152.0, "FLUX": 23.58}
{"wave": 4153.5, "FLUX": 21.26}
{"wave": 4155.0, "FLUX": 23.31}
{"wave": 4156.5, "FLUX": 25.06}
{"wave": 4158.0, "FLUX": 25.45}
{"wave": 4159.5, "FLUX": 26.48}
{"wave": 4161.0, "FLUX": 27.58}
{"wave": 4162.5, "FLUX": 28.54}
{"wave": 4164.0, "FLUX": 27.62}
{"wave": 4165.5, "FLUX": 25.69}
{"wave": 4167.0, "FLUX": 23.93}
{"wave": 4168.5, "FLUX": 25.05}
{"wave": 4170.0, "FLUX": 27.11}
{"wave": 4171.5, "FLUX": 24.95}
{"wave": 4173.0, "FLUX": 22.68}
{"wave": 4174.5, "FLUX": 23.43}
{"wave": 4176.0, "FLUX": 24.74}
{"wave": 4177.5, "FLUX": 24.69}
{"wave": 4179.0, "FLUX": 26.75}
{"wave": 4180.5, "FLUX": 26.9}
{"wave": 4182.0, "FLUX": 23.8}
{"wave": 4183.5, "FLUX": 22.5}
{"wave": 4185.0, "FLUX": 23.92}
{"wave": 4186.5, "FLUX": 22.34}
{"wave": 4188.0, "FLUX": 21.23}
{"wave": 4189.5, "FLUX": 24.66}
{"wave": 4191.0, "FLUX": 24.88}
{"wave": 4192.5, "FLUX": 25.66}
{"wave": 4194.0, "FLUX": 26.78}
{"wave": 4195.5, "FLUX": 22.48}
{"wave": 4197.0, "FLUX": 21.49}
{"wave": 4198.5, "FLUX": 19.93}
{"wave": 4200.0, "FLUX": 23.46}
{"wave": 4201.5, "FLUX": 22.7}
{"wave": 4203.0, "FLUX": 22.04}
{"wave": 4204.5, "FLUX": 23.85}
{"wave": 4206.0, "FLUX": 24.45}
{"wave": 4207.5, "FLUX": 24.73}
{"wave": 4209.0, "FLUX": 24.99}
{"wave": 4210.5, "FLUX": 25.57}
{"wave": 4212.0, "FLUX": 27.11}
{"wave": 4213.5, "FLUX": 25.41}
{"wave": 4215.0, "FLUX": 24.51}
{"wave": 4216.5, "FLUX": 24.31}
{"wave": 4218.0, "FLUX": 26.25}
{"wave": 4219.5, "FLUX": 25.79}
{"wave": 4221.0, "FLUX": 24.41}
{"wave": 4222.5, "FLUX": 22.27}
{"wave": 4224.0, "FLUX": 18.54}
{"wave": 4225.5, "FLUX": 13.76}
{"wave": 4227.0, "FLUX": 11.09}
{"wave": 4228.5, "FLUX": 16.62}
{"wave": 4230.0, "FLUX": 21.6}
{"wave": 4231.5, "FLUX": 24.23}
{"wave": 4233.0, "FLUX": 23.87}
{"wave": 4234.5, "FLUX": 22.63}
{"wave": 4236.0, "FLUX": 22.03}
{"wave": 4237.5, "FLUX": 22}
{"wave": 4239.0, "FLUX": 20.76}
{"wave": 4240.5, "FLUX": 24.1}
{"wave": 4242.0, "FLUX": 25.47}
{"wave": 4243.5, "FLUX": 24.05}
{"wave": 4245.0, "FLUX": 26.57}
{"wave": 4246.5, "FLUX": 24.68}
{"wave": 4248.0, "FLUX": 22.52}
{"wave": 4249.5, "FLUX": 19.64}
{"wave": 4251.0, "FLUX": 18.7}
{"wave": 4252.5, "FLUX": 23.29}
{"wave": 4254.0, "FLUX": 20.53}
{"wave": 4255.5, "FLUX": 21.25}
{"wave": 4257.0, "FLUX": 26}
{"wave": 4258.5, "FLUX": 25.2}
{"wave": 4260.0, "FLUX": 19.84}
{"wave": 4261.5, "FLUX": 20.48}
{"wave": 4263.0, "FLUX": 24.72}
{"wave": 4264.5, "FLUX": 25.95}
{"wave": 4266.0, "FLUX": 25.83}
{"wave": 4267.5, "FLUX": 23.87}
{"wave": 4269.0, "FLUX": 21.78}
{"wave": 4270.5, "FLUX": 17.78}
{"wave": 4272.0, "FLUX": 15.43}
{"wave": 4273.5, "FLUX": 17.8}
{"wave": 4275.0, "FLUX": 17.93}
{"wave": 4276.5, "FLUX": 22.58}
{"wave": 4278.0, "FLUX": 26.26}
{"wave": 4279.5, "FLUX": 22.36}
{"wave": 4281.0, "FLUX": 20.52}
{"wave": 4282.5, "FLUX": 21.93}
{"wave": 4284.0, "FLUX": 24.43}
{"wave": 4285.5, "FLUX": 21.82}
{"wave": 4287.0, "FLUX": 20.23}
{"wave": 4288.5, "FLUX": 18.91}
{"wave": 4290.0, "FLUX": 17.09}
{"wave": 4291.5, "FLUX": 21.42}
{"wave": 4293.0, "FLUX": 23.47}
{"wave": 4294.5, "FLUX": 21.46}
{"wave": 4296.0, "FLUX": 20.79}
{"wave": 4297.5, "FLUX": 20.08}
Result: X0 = 3.24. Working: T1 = 3.2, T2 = 4.8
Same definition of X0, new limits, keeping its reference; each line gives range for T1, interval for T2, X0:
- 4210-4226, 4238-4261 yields 5.15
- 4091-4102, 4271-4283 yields 5.76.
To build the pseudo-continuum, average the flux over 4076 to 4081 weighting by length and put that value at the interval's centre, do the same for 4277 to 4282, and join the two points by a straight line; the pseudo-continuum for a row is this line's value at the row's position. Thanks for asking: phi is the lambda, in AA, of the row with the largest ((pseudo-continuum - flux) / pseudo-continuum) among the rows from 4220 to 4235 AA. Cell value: 4227.0 AA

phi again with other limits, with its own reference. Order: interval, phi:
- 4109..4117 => 4110.0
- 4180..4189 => 4188.0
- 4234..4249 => 4239.0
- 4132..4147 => 4143.0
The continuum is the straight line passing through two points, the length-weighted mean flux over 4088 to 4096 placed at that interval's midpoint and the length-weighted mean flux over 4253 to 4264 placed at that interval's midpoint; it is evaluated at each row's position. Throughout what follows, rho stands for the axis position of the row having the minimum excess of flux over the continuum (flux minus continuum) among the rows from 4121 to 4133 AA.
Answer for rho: 4132.5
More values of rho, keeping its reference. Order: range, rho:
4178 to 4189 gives 4188.0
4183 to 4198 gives 4188.0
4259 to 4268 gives 4260.0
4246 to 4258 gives 4251.0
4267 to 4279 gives 4272.0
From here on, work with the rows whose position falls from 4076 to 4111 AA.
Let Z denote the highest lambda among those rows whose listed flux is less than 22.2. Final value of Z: 4110.0 AA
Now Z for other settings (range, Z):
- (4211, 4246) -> 4239.0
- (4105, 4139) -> 4132.5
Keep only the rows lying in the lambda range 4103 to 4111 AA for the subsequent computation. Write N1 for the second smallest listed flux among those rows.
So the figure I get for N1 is 22.67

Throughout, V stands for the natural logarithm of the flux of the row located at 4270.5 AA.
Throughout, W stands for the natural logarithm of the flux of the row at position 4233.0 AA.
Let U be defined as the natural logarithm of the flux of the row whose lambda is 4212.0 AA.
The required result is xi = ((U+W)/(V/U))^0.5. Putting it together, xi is 2.72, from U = 3.30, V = 2.88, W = 3.17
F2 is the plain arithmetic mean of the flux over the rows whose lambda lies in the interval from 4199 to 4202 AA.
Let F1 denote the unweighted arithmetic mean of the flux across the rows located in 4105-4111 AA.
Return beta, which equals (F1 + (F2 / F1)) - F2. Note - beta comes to 1.5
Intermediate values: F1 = 23.6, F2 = 23.1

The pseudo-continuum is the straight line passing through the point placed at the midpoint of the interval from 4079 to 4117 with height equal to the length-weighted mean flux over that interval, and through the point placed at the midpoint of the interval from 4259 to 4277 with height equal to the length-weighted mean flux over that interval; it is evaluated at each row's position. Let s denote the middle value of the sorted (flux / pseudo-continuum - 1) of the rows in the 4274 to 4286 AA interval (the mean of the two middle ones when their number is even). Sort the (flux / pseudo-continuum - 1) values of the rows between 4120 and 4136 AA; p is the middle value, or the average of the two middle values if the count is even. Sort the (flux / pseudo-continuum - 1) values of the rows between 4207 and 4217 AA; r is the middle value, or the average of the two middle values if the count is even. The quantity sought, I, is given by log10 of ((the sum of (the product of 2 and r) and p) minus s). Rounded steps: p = 0.051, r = 0.112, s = 0.058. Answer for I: -0.67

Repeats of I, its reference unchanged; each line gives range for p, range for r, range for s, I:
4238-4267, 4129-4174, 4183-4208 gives -0.76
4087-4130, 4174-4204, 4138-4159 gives -1.17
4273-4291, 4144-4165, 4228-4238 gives -0.97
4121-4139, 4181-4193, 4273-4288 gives -1.13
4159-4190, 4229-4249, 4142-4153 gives -0.65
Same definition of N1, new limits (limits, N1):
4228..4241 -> 20.76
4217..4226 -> 18.54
